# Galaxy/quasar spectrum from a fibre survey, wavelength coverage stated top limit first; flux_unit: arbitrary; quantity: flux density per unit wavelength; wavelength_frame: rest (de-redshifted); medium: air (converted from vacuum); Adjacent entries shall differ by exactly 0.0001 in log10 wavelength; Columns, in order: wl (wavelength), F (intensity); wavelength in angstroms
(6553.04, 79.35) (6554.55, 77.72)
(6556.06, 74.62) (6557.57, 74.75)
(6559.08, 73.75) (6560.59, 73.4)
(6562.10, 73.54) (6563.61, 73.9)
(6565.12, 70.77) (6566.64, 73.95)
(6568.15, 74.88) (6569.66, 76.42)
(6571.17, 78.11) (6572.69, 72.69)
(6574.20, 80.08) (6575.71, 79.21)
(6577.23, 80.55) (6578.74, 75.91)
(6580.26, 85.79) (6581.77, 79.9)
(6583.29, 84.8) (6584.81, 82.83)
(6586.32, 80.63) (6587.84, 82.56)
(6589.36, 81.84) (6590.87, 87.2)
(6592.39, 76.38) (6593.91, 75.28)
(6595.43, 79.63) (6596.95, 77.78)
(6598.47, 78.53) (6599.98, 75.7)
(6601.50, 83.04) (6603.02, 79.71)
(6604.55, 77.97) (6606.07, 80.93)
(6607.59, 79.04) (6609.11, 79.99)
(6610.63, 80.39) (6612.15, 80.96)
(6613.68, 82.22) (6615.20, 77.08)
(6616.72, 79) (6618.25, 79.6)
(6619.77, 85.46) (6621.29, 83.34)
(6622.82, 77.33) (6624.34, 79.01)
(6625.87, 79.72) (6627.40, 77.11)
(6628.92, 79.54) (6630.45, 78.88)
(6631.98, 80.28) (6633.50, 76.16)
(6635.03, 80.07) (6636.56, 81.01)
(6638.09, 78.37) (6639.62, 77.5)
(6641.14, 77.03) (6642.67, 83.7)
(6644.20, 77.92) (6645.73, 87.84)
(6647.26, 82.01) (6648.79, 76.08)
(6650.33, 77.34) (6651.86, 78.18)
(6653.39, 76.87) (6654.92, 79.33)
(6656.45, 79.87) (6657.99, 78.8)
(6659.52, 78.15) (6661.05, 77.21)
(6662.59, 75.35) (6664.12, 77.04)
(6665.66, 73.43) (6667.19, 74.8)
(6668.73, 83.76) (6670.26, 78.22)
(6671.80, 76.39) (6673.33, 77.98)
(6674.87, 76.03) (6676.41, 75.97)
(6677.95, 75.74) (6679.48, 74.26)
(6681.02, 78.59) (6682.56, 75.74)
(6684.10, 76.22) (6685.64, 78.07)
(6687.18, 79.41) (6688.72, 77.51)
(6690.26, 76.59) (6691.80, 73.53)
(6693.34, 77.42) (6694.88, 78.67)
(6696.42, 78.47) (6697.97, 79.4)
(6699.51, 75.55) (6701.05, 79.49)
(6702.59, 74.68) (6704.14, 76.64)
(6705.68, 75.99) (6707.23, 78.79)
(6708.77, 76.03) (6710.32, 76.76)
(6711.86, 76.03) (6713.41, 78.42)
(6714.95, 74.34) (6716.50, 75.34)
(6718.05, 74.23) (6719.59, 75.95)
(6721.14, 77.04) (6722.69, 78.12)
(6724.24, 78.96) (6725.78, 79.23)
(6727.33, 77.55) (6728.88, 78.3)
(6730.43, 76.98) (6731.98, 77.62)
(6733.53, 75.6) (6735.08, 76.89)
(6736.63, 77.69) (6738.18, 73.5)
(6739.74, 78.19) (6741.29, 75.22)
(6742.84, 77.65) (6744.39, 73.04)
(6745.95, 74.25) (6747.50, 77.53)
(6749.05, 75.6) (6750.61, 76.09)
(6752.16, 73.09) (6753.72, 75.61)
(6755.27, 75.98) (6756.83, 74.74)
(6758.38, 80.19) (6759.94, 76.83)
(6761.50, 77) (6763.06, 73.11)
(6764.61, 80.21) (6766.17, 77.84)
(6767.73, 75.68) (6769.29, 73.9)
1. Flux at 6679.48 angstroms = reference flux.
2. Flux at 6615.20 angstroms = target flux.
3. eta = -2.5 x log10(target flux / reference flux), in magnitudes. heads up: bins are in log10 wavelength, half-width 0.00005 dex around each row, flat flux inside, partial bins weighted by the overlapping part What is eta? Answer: -0.040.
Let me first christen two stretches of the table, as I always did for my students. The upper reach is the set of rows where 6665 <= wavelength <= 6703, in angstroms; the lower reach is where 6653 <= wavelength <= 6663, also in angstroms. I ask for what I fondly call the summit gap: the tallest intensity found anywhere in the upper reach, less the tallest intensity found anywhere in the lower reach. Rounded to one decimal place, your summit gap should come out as 3.9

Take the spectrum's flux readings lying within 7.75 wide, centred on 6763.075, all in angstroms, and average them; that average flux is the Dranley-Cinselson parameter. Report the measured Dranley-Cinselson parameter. 77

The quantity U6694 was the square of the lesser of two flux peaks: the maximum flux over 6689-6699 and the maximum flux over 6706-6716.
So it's 6208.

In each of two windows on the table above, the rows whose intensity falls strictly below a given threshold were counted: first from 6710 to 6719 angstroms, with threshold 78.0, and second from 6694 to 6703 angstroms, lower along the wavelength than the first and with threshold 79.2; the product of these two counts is 20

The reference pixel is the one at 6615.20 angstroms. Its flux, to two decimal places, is 77.08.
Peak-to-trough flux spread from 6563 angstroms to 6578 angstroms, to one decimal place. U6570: 9.8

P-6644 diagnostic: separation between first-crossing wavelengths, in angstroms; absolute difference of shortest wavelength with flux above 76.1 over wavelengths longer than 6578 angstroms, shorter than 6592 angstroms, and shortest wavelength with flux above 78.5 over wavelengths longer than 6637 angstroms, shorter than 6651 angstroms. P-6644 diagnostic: 62.4 angstroms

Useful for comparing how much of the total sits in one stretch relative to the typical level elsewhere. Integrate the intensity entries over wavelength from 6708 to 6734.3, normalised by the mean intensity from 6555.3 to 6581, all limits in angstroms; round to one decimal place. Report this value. 26.6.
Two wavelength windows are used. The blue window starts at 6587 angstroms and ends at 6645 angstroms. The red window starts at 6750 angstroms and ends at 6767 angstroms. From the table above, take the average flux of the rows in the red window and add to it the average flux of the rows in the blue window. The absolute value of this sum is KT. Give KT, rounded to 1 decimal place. 156.1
